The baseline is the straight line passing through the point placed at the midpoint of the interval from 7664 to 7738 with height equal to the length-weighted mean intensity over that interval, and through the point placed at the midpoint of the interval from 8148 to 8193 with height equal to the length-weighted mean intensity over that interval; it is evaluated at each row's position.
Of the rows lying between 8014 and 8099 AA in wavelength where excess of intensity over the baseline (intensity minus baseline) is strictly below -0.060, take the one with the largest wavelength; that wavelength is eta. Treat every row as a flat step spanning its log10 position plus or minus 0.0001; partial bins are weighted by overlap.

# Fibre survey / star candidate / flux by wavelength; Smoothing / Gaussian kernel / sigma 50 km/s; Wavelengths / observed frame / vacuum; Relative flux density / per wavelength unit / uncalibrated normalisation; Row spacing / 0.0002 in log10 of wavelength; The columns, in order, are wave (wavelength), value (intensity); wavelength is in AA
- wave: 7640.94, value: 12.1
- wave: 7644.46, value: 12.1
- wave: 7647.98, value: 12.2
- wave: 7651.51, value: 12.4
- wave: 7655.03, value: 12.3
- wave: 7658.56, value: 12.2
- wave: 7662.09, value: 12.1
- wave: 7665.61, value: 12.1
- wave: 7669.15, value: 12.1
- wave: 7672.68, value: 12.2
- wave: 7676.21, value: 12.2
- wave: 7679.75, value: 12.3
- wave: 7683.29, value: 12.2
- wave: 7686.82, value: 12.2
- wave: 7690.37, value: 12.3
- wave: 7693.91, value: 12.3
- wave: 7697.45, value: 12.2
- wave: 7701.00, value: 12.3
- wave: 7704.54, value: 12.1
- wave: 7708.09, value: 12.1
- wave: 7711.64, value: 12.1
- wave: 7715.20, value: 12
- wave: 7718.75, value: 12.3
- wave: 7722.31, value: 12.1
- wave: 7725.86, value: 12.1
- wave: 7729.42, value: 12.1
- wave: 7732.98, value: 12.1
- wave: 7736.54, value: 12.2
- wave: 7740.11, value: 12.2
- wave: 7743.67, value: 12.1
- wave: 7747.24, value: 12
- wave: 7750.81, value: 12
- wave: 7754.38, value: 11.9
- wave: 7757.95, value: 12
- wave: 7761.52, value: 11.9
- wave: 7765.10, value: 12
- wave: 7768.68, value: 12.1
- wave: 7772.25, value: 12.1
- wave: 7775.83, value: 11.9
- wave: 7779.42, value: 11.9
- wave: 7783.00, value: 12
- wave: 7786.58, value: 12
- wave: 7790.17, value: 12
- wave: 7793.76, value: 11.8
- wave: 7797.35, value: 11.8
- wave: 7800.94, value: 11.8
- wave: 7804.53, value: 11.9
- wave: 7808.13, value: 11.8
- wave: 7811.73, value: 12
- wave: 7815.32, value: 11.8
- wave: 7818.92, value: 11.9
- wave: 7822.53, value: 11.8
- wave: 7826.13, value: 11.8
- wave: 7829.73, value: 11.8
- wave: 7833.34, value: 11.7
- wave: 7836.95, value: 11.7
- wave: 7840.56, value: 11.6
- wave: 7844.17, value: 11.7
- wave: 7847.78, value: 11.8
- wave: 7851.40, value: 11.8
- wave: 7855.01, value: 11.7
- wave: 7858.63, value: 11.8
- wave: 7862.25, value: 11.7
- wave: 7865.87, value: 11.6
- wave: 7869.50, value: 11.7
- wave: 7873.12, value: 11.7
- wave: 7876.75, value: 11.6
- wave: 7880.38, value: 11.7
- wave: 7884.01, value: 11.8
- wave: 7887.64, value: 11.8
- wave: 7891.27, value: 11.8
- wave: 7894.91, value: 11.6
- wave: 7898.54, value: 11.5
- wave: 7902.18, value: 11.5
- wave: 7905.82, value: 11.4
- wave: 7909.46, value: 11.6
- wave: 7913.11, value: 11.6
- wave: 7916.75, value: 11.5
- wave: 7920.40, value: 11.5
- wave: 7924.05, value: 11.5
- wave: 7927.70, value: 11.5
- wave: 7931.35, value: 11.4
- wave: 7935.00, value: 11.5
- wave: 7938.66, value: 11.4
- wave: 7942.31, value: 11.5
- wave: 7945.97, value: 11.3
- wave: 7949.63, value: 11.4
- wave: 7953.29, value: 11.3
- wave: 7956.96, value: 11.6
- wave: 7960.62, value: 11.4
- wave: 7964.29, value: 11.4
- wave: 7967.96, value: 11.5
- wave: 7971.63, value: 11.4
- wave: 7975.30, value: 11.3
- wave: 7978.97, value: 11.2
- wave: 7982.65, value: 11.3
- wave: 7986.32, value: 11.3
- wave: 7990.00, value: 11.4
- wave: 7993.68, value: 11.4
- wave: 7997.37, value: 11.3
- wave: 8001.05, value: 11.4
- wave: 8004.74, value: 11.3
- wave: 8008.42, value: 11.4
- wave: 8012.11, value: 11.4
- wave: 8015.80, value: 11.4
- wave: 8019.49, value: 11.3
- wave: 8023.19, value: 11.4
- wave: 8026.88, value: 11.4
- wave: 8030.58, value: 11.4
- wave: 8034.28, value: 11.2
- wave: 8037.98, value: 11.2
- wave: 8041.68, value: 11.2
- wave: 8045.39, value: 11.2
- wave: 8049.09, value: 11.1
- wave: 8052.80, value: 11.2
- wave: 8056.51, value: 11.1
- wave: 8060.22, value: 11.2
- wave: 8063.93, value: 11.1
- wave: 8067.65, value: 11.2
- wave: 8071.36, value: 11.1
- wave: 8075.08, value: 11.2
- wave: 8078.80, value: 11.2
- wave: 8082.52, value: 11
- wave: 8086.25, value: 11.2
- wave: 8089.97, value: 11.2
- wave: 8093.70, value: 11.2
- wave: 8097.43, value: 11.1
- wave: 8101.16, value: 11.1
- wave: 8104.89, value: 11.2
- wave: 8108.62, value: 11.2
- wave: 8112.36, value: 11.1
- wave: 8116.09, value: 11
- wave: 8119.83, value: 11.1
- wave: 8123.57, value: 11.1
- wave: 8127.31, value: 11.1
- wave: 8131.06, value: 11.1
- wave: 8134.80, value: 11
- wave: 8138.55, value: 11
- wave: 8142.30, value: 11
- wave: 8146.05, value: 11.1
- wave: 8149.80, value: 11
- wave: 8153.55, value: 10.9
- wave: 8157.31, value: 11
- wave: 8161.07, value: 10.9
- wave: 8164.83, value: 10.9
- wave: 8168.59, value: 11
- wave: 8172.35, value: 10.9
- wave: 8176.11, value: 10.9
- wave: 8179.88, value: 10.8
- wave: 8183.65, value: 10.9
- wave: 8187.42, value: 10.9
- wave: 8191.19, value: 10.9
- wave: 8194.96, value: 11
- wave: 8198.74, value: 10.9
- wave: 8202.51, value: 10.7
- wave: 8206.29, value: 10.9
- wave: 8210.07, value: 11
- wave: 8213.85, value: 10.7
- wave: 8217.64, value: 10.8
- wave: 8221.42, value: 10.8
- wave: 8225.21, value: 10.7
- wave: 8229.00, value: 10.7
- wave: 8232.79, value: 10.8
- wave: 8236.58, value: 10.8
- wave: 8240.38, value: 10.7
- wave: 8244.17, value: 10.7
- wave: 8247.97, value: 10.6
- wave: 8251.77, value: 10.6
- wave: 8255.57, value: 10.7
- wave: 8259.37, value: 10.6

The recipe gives 8082.52 AA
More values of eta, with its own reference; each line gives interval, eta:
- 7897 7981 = 7978.97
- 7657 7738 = 7715.20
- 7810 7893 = 7876.75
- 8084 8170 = 8153.55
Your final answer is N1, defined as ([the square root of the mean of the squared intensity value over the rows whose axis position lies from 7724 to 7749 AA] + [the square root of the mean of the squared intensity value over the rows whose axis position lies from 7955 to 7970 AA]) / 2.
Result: 11.8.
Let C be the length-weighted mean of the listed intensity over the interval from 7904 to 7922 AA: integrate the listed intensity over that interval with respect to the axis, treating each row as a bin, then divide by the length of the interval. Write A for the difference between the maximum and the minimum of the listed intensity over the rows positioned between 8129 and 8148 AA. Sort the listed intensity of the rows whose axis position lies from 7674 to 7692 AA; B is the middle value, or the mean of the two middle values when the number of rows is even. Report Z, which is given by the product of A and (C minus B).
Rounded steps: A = 0.10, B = 12.20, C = 11.5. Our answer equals -0.07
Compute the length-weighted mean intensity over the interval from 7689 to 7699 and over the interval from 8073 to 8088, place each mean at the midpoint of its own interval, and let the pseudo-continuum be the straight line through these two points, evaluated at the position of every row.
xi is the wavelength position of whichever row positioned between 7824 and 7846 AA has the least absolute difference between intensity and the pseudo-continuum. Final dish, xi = 7829.73 AA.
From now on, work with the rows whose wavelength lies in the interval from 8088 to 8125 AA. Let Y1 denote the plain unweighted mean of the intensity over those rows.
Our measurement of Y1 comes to 11.1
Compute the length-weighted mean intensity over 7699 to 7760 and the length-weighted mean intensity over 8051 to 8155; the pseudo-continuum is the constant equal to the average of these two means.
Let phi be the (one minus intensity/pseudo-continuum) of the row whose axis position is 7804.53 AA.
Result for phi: -0.026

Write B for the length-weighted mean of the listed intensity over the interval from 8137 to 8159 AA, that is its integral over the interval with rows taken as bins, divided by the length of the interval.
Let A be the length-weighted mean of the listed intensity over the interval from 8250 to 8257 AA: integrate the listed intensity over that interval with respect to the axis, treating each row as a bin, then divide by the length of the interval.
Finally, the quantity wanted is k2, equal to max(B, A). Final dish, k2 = 11.0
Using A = 10.6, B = 11.0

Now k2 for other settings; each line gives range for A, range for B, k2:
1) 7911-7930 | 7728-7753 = 12.1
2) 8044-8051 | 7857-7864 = 11.7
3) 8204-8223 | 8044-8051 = 11.2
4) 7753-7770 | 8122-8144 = 12.0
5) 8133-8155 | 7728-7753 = 12.1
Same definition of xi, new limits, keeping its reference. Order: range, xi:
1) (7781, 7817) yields 7786.58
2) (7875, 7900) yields 7880.38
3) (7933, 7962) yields 7942.31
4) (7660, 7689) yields 7679.75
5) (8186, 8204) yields 8187.42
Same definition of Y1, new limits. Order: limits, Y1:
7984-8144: 11.2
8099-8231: 11.0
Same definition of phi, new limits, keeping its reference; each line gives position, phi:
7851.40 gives -0.017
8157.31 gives 0.052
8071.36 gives 0.043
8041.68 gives 0.035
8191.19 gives 0.061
